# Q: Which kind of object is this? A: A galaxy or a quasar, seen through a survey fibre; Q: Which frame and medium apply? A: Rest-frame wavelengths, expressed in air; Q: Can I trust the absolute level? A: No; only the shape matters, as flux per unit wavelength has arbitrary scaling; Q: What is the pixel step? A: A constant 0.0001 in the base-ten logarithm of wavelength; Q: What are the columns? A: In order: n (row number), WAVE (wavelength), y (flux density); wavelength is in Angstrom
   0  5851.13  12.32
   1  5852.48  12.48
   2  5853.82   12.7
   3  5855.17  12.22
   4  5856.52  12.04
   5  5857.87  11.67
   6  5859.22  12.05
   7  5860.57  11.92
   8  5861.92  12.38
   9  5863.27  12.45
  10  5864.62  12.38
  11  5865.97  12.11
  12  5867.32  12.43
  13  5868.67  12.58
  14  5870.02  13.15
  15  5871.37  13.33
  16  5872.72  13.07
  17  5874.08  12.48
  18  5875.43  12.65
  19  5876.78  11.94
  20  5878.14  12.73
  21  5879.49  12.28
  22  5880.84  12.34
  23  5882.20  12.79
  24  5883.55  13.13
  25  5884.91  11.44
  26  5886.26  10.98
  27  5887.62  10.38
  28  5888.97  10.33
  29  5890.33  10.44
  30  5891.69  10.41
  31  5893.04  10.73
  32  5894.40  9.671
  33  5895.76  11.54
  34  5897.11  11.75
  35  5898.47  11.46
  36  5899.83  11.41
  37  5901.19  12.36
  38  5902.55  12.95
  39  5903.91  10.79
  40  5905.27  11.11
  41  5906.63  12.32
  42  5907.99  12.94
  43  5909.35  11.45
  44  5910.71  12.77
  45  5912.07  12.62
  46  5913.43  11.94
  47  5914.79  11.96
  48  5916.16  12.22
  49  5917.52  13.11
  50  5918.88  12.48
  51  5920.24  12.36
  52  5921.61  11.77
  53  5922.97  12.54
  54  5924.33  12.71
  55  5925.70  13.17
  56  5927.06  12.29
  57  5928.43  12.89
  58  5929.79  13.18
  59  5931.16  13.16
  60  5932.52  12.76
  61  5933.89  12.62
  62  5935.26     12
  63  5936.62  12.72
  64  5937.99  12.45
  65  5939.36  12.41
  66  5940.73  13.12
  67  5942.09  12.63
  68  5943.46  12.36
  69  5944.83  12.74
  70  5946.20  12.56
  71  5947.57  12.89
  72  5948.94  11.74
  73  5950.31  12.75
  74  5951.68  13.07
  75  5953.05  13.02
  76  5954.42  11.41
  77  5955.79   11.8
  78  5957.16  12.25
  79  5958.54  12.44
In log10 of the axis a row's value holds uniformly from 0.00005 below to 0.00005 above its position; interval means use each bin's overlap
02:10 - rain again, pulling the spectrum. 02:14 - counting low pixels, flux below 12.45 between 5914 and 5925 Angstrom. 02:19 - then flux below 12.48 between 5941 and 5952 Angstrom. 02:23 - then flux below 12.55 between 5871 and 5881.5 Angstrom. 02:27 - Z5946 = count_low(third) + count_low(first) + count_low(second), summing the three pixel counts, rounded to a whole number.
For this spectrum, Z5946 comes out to 10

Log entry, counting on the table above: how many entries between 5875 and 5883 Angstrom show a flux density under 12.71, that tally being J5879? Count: 4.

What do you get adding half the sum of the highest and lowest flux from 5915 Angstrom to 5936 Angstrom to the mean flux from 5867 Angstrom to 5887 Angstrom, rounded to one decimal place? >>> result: 25.0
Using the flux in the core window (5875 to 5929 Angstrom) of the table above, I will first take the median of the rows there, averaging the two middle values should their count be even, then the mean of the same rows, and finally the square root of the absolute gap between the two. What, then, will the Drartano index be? 0.57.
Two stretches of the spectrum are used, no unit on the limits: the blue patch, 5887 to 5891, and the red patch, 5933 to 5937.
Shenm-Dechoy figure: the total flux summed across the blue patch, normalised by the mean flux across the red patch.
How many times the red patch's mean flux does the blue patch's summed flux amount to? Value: 2.50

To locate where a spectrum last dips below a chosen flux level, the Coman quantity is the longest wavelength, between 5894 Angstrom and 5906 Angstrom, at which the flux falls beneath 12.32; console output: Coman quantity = 5905.27 Angstrom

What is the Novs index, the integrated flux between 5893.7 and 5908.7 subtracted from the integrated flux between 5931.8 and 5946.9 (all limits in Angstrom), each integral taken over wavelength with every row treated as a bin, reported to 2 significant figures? 15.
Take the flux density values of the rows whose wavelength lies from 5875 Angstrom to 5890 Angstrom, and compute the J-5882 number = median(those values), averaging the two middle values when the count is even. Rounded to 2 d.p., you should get 12.28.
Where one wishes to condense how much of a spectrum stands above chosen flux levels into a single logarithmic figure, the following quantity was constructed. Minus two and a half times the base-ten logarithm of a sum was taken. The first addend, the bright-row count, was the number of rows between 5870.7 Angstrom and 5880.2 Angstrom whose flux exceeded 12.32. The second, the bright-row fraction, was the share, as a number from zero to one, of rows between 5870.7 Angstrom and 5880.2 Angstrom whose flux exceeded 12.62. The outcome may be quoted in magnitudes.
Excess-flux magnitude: -1.9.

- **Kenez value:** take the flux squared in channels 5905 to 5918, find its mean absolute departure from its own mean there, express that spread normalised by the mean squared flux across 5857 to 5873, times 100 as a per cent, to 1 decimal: 8.0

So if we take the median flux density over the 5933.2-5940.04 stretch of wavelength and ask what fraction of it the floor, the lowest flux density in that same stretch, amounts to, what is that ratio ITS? 0.96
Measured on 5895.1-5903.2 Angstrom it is 0.98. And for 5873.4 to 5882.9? 0.96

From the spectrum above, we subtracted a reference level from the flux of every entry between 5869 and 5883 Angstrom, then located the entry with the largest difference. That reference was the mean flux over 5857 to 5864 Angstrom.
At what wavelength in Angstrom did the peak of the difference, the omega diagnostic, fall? 5871.37 Angstrom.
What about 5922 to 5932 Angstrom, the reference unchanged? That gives 5929.79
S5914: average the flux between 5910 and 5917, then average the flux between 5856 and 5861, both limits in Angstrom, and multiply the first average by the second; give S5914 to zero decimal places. 147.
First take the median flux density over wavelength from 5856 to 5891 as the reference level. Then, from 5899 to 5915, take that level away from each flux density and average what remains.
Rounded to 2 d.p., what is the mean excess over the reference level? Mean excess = -0.31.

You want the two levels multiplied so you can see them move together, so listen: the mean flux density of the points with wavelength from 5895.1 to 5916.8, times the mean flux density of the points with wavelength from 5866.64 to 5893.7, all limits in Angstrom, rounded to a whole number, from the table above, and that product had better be 143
